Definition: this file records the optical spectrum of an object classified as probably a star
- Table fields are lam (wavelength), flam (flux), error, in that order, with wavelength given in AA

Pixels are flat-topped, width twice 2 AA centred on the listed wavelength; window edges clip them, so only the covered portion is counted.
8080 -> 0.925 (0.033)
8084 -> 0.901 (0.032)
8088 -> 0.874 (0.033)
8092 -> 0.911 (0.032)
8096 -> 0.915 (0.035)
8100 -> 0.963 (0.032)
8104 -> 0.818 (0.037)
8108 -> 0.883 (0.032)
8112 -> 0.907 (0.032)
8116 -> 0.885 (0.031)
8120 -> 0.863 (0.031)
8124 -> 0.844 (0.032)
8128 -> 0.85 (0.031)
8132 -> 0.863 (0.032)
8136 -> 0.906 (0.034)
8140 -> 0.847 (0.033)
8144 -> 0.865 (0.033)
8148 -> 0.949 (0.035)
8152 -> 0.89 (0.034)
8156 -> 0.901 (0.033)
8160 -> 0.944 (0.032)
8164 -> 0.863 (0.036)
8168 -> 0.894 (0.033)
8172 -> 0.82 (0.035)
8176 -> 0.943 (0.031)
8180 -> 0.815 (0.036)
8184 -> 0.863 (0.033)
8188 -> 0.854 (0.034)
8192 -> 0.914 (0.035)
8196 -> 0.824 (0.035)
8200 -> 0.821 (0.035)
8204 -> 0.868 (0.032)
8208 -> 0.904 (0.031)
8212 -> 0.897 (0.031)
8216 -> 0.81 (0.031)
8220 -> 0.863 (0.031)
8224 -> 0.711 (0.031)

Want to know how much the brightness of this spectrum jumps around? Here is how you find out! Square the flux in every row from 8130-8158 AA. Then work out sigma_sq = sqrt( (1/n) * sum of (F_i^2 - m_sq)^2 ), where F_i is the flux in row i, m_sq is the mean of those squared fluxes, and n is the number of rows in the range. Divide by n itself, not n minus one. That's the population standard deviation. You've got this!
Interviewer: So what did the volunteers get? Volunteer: 0.057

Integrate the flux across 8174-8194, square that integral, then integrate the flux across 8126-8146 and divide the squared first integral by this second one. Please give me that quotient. 17.8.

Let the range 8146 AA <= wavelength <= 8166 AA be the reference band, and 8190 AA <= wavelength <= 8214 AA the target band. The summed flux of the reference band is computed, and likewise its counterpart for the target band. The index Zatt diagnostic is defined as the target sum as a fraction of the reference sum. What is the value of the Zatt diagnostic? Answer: 1.1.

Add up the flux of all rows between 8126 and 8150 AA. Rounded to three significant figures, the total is 5.28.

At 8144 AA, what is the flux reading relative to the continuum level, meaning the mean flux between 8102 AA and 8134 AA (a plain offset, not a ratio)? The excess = 0.00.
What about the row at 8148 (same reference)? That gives 0.08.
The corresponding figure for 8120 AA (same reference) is 0.00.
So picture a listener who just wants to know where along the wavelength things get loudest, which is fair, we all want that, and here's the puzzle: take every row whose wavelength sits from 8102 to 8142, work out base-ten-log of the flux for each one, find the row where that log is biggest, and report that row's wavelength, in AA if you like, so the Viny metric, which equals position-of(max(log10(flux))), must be 8112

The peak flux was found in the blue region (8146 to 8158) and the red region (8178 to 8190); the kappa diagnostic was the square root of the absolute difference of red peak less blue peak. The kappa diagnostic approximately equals 0.29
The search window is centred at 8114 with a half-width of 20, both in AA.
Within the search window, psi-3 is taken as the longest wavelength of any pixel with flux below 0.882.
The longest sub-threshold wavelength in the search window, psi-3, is 8132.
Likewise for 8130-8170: 8164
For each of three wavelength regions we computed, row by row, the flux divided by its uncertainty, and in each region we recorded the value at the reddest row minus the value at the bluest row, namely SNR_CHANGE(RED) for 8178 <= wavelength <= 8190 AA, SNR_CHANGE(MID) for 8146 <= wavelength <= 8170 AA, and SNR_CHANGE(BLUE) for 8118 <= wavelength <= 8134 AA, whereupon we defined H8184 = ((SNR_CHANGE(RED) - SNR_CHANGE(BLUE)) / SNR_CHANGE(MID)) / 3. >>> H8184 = -47.8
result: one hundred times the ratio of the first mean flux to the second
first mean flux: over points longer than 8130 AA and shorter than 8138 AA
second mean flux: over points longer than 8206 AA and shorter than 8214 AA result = 98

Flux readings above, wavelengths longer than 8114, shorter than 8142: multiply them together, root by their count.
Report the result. 0.87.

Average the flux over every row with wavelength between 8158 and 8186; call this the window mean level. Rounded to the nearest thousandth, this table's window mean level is 0.877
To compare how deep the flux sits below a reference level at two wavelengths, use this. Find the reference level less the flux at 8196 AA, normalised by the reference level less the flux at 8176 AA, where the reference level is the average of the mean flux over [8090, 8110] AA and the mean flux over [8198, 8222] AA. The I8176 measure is -0.9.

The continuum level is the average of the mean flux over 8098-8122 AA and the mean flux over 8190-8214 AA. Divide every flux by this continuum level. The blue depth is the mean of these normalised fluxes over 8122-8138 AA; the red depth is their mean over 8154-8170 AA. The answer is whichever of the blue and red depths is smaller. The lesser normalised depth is 0.99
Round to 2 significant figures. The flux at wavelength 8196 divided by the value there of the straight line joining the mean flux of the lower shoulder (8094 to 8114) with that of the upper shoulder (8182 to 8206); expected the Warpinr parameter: 0.96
